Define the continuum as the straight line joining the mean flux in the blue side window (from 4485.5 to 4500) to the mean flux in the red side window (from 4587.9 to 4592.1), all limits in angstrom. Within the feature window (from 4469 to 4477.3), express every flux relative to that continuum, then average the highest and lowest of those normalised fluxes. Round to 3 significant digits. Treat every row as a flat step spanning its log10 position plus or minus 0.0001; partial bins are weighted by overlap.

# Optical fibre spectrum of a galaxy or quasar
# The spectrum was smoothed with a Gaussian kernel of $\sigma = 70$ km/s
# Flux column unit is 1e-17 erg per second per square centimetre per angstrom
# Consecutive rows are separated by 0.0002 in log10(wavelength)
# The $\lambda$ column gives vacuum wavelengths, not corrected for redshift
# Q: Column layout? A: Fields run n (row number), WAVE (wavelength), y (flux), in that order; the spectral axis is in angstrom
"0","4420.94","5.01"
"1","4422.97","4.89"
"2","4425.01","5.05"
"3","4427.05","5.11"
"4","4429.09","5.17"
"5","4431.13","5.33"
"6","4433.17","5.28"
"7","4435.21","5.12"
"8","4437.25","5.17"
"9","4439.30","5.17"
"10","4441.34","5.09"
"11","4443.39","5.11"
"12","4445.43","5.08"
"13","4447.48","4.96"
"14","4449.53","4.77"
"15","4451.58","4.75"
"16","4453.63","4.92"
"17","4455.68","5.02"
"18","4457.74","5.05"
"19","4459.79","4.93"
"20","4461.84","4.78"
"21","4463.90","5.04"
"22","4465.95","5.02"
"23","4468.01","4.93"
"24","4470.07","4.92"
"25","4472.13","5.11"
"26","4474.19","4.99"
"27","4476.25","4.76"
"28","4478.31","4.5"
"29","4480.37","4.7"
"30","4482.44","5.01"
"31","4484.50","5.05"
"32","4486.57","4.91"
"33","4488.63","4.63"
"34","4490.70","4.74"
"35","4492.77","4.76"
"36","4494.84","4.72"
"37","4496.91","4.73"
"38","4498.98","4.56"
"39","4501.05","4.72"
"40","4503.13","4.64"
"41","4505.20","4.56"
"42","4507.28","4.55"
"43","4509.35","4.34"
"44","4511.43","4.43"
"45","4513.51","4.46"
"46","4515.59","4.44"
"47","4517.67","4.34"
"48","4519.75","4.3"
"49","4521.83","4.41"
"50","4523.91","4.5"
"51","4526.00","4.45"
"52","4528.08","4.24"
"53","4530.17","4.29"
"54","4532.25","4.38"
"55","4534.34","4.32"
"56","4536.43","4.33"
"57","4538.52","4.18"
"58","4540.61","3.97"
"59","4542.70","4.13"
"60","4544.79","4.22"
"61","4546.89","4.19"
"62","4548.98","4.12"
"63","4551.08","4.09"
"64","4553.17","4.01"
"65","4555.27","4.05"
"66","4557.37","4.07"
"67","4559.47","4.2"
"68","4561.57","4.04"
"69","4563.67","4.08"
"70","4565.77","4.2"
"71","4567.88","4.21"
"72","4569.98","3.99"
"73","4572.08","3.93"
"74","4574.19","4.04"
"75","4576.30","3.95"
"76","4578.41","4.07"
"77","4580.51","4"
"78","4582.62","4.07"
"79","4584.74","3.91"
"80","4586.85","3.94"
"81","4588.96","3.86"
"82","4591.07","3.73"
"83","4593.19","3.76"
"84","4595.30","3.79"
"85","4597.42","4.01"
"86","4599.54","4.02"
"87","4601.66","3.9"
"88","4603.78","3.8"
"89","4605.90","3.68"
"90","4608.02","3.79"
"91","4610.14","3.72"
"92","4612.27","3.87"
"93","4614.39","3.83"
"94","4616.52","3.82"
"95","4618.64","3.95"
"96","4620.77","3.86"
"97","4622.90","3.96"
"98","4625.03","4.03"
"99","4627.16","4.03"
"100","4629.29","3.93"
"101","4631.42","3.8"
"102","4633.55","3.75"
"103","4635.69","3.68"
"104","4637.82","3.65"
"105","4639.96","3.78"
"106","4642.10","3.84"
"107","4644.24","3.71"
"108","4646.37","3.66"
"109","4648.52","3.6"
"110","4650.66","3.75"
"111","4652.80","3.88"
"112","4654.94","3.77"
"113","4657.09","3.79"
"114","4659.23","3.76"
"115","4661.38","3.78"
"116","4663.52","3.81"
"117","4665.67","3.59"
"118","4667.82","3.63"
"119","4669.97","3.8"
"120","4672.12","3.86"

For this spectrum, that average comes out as 1.01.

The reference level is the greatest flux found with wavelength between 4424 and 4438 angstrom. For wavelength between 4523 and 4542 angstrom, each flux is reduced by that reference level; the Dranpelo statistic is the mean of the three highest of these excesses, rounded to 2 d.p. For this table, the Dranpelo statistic -0.89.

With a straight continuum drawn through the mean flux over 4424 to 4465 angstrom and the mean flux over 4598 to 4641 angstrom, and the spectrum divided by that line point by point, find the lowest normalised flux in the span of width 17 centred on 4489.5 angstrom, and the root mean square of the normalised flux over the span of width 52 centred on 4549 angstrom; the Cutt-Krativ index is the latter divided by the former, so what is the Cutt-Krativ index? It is 0.99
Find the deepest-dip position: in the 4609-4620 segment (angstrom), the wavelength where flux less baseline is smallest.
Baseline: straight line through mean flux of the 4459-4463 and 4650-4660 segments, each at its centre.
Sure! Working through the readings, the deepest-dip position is 4610.14 angstrom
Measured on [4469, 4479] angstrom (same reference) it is 4478.31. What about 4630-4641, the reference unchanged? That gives 4637.82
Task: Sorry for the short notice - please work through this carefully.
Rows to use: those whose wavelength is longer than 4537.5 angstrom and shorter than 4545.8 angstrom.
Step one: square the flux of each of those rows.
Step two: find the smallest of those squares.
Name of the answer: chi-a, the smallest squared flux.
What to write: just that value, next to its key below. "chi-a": 15.8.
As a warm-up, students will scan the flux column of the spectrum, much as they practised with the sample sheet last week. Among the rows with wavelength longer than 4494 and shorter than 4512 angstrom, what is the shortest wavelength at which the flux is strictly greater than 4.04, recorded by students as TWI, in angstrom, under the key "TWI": 4494.84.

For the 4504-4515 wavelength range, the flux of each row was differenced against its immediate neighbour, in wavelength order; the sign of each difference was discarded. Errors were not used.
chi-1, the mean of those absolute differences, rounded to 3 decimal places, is 0.085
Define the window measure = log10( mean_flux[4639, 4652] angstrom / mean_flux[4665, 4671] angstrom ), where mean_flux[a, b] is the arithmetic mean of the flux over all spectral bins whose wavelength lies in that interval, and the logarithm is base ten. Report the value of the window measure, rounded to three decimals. 0.006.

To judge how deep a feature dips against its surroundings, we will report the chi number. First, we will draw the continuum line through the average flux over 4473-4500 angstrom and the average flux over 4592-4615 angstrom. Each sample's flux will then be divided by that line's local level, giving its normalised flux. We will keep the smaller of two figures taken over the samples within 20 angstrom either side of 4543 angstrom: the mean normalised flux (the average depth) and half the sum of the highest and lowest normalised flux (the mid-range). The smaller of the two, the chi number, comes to 0.960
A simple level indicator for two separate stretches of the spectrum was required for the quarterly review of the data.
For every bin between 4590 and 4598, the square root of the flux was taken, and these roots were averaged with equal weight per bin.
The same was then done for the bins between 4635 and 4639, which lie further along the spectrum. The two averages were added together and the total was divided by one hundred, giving 0.0387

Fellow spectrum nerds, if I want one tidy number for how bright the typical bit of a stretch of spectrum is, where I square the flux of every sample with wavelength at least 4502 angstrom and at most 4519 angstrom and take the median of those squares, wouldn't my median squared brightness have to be 20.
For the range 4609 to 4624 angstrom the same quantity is 15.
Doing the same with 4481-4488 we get 25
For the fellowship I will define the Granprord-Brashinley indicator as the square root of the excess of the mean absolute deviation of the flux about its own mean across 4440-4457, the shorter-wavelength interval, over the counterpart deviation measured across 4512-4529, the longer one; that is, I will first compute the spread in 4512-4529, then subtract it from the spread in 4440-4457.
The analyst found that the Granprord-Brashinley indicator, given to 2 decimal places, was 0.20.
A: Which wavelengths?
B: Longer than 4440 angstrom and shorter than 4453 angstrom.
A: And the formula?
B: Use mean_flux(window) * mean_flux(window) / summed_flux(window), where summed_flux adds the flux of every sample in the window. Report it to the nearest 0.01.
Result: 0.83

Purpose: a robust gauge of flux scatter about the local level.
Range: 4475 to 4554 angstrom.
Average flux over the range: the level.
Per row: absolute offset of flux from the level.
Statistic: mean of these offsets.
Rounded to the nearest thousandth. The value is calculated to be 0.217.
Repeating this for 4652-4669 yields 0.071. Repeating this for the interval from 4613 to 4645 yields 0.095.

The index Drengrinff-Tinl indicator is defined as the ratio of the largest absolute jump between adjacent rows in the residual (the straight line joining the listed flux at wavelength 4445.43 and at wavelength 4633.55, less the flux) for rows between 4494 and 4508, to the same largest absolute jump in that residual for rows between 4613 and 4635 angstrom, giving 1.2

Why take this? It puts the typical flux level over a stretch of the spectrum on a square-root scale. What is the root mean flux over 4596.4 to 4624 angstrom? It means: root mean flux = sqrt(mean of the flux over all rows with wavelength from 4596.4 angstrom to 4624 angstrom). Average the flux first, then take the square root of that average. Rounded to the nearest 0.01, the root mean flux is 1.97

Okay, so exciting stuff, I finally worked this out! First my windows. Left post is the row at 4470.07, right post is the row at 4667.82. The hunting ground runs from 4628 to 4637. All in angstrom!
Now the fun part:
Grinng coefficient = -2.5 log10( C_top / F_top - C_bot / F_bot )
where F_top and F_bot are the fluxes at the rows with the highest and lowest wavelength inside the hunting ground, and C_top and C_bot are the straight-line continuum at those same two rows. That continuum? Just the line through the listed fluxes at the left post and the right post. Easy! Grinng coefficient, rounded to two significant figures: 3.1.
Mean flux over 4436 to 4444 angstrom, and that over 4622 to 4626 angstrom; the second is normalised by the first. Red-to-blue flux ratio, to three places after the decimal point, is 0.778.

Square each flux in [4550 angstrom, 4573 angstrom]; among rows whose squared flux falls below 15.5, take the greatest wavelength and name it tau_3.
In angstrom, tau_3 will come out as 4572.08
